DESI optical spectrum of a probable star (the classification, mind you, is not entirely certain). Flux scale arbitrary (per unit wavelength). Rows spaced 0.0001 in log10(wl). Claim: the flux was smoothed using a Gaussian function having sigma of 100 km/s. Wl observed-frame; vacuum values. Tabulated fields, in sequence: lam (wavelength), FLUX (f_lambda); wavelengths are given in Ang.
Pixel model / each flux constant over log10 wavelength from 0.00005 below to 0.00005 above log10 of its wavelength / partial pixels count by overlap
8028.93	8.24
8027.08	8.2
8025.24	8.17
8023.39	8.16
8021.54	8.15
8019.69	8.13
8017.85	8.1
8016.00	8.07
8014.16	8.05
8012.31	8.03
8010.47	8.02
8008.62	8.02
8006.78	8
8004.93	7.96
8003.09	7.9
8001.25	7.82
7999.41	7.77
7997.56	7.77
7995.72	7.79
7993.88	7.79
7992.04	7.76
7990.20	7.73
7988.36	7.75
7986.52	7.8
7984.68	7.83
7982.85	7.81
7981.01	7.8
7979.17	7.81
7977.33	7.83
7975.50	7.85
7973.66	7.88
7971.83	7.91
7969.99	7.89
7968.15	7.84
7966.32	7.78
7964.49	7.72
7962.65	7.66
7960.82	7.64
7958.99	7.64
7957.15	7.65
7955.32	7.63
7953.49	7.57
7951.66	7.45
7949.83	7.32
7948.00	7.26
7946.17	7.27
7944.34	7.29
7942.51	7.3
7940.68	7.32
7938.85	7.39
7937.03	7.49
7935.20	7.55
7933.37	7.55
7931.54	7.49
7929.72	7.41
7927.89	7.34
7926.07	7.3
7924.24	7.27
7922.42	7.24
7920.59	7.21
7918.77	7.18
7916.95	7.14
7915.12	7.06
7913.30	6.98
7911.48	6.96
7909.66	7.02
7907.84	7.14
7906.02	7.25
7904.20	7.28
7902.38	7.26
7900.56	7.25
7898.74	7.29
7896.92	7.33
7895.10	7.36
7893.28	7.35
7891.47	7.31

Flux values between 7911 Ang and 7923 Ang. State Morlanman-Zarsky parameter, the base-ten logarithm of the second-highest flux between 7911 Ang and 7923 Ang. 0.858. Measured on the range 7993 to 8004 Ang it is 0.893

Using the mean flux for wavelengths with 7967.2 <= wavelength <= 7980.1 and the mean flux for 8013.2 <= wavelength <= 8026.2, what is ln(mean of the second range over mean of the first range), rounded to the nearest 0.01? 0.03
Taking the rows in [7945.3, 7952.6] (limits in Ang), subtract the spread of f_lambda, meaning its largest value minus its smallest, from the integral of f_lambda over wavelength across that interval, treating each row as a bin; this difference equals 53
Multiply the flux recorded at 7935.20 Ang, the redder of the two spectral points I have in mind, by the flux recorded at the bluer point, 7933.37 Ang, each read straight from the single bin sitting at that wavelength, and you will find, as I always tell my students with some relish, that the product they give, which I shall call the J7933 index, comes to 57.0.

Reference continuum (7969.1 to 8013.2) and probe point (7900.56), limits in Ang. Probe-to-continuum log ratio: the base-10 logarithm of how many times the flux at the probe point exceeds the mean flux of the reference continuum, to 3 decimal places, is -0.035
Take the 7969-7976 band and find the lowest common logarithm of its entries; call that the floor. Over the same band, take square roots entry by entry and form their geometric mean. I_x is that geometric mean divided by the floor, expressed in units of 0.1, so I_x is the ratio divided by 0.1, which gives 31.37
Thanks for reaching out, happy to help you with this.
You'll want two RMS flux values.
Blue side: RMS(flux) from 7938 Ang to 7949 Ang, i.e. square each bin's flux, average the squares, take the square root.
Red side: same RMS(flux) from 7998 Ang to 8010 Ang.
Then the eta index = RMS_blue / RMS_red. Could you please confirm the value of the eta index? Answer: 0.92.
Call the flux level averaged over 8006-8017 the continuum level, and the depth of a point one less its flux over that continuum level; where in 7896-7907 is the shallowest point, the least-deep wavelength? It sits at 7896.92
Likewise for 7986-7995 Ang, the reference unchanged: 7986.52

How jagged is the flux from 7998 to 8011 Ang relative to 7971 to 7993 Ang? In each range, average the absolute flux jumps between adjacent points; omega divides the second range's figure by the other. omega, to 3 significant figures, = 1.70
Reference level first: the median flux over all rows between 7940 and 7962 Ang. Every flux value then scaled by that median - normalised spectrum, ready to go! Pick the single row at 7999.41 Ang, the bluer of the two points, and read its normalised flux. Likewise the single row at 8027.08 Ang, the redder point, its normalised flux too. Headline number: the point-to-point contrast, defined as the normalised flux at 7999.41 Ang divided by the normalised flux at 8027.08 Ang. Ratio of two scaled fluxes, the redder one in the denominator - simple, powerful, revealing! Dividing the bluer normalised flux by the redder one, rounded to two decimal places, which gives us 0.95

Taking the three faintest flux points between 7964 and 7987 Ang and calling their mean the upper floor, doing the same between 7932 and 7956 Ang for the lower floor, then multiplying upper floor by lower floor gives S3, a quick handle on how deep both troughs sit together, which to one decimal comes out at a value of 56.5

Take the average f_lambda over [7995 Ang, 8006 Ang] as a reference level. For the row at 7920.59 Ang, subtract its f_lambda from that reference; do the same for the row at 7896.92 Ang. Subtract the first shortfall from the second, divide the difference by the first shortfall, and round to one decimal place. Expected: -0.2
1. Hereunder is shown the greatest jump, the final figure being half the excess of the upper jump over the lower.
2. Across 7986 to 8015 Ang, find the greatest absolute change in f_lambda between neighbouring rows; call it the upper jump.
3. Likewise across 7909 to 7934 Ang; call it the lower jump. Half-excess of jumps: 0.00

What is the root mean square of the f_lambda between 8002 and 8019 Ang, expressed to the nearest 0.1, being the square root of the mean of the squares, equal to 8.0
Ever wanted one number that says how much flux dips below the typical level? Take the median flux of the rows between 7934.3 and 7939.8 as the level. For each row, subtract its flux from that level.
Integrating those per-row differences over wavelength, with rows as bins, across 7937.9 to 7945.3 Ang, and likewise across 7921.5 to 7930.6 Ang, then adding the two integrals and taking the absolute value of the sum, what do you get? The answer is 2.8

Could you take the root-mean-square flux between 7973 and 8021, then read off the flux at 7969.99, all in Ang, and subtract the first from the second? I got 0.0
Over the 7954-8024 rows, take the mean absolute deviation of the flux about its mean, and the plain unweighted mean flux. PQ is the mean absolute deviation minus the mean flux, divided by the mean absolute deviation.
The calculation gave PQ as -63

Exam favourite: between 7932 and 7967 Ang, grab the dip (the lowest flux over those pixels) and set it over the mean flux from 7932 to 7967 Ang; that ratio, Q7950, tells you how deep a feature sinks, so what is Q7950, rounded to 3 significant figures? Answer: 0.968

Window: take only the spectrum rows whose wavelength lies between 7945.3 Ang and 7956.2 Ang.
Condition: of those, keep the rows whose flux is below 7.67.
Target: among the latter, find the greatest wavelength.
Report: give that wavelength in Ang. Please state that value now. 7955.32 Ang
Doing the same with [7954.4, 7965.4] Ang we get 7962.65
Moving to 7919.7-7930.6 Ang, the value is 7929.72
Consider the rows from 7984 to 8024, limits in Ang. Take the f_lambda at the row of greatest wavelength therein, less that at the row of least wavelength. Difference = 0.33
